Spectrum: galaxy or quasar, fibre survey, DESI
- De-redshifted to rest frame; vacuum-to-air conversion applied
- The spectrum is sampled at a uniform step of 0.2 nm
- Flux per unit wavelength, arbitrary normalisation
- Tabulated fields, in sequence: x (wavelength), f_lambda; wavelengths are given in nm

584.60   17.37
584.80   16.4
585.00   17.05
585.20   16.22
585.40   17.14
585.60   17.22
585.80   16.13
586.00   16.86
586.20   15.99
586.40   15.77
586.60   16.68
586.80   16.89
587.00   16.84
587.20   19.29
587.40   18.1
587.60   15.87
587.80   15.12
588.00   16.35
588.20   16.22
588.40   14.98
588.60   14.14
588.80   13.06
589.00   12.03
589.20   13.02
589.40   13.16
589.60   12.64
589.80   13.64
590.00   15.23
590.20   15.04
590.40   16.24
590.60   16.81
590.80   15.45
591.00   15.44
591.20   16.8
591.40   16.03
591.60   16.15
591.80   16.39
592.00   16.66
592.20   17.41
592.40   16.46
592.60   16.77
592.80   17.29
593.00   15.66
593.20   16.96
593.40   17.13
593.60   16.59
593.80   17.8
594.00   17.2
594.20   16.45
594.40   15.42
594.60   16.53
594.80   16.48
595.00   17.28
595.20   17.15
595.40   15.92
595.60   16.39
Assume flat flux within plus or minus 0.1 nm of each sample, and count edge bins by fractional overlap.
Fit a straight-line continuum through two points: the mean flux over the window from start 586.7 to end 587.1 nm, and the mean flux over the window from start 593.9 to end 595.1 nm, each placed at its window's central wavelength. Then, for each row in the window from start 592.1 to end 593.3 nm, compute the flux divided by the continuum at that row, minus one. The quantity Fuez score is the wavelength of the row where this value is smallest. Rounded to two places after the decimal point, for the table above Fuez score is 593.00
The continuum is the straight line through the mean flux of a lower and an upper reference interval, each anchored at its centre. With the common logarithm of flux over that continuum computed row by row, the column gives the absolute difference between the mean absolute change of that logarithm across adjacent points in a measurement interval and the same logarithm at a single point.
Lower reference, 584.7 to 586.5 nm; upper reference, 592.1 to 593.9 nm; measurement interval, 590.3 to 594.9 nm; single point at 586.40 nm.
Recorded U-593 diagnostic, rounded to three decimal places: 0.040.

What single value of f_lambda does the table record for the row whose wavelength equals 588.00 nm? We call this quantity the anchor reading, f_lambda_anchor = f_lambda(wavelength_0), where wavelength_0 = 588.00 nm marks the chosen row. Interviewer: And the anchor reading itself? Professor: 16.35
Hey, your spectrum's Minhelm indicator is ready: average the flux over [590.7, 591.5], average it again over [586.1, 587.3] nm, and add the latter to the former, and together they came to 32.8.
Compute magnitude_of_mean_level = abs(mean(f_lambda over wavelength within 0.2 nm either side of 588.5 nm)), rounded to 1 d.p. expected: 14.6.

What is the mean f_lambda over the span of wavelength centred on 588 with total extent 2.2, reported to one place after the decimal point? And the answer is 15.6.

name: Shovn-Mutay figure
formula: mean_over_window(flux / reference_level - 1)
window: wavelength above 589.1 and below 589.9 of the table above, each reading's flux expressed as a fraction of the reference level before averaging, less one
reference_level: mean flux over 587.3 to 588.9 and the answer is -0.15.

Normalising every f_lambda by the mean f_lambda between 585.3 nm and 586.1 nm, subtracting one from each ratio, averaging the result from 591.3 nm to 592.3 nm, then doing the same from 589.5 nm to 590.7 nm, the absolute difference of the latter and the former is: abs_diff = 0.095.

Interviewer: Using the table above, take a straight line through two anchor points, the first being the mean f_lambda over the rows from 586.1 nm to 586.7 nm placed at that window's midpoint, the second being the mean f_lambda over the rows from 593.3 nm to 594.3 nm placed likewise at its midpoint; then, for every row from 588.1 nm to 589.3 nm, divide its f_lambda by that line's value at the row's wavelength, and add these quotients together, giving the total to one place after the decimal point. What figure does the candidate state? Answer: 5.1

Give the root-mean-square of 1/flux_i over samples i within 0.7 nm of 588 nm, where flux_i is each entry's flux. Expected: 0.0637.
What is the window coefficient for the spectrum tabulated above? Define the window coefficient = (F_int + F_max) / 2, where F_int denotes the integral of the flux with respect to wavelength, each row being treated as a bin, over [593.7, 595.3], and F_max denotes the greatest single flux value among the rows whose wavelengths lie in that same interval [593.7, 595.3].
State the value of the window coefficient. 22.3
